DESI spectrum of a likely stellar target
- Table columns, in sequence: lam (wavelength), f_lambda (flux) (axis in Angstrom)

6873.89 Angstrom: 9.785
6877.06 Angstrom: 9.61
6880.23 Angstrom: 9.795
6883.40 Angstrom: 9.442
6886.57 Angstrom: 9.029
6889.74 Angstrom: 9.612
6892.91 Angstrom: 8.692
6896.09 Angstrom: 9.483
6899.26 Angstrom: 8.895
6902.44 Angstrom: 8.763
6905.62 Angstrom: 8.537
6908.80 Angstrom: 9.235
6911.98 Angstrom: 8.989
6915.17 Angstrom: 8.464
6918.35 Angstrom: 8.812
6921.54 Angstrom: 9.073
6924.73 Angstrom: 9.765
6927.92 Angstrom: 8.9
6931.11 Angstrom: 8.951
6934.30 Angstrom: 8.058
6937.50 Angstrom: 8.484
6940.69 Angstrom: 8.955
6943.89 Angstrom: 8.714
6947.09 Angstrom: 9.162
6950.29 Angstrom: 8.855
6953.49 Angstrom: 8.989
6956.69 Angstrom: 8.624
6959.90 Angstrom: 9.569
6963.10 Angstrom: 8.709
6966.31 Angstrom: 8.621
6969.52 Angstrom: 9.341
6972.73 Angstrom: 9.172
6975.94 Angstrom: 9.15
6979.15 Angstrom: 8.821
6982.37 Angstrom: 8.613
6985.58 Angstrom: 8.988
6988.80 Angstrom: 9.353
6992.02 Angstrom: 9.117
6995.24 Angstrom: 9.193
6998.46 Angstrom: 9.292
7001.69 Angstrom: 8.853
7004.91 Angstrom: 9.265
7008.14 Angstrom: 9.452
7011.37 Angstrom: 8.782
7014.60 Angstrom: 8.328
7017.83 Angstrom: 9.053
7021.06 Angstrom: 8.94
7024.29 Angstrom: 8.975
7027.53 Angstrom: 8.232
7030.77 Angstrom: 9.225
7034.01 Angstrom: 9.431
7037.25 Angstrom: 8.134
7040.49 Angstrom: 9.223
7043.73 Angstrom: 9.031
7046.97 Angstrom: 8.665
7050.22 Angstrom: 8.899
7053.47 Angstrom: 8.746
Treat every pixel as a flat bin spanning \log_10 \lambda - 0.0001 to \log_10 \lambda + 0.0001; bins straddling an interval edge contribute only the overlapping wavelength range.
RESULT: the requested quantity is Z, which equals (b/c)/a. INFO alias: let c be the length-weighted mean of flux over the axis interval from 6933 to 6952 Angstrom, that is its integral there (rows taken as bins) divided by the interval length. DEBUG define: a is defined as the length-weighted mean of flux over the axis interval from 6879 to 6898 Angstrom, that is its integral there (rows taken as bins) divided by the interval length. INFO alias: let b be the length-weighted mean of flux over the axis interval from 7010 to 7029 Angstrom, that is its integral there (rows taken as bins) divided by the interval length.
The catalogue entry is 0.107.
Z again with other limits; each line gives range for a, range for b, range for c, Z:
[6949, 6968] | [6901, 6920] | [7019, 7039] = 0.112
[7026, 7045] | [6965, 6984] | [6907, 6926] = 0.112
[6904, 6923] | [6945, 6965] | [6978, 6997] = 0.112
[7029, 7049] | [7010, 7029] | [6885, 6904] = 0.107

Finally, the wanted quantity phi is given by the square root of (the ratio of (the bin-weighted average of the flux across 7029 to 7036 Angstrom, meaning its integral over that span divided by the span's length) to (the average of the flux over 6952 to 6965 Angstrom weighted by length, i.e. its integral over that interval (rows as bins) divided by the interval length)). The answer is 1.015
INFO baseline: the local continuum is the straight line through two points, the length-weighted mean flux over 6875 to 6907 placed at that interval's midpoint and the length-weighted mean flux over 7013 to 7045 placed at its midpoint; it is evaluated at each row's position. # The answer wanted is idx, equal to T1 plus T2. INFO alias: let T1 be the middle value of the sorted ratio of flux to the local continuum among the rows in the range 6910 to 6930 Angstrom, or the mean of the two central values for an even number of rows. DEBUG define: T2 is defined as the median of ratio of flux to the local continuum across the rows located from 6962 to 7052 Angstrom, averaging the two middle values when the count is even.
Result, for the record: 2.00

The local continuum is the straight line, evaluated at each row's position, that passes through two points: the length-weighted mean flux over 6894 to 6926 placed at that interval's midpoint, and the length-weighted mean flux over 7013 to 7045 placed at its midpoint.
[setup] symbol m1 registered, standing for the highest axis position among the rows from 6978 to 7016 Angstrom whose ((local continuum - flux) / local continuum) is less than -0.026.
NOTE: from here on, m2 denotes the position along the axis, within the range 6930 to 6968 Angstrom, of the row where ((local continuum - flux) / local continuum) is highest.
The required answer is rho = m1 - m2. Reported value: 73.8 Angstrom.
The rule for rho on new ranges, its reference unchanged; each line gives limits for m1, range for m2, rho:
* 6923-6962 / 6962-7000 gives -6.4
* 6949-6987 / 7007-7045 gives -61.3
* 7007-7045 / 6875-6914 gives 134.9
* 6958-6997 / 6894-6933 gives 80.1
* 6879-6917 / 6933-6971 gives -25.5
